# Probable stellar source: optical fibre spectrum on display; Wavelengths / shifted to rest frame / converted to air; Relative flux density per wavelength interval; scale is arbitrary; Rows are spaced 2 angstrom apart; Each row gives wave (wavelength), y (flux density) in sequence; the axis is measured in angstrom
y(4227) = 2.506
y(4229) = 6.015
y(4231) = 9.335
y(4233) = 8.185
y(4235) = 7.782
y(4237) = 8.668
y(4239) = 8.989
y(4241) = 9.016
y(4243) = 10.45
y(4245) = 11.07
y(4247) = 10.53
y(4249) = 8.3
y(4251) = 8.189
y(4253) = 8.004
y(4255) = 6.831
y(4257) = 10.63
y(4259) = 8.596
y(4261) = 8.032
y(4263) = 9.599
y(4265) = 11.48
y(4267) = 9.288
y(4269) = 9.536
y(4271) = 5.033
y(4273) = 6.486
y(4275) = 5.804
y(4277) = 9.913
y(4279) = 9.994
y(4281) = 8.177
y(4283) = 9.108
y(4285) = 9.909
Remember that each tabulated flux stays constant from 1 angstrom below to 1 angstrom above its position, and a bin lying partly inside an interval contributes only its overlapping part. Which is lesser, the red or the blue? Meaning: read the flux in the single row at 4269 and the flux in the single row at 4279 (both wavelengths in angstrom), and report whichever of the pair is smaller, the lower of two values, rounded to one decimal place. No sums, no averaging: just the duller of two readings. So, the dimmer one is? 9.5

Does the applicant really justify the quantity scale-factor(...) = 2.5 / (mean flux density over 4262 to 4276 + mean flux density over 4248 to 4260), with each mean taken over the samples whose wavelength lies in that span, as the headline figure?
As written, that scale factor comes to 0.151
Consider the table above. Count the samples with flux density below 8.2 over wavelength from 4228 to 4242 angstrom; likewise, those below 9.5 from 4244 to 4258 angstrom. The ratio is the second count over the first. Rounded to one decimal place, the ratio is 1.3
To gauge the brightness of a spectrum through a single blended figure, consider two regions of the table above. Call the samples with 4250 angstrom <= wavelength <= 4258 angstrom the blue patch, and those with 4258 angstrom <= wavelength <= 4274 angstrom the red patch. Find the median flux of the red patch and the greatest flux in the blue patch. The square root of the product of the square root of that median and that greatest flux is 5.64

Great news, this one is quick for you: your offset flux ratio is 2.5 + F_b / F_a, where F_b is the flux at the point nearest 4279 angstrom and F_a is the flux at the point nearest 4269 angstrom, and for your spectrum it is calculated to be 3.55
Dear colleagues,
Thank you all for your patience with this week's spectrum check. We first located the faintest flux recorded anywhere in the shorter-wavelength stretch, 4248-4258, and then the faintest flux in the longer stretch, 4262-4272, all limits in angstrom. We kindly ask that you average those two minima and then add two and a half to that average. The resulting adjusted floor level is 8.43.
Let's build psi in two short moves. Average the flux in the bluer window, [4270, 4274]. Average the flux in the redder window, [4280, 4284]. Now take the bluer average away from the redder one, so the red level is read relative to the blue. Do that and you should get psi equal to 2.9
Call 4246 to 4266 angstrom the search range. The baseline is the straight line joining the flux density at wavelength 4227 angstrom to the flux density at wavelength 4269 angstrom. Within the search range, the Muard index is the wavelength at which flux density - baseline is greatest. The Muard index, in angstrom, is 4247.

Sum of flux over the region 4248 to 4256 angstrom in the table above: 31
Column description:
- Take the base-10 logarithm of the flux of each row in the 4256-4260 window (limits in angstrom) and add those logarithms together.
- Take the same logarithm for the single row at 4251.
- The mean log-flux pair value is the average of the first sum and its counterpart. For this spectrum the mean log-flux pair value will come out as 1.44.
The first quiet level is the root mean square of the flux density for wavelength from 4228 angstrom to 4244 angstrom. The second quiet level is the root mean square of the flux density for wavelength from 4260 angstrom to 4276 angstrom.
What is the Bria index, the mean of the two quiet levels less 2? 6.5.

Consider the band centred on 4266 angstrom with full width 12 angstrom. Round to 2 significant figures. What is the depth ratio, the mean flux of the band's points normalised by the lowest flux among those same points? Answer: 1.8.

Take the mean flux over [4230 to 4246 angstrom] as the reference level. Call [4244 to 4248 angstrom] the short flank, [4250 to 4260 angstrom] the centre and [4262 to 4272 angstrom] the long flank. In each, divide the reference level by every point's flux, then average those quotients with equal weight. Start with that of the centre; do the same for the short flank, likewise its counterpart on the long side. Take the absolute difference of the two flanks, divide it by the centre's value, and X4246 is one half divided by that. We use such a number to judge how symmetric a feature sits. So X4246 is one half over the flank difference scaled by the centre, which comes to 2.2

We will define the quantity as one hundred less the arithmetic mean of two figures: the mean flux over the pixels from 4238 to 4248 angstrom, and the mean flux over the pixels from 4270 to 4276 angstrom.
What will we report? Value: 92.11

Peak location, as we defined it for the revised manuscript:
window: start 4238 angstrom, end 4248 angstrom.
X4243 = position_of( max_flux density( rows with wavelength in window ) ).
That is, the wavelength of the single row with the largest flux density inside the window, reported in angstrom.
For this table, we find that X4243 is 4245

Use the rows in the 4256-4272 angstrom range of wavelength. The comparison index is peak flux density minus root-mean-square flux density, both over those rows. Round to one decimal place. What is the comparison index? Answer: 2.3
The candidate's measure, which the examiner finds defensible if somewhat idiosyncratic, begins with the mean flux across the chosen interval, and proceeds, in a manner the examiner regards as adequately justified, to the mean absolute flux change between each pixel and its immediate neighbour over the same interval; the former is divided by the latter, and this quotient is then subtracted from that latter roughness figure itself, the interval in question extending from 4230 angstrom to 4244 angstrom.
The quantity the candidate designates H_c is -12.0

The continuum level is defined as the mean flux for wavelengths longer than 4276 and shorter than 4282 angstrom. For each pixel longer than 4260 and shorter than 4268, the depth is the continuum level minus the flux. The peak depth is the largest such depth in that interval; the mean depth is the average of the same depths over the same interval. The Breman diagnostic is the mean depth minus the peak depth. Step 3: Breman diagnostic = -1.57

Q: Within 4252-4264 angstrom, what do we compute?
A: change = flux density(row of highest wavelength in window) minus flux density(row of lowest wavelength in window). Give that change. 2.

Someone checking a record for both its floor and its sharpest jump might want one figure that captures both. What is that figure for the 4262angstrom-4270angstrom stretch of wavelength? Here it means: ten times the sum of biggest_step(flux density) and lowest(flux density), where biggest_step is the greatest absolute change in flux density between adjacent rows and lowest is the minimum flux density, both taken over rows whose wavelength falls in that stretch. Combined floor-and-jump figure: 115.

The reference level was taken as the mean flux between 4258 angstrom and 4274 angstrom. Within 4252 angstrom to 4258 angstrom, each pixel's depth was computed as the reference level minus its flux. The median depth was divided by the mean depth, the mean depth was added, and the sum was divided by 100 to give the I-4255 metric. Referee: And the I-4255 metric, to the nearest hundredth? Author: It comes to 0.28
